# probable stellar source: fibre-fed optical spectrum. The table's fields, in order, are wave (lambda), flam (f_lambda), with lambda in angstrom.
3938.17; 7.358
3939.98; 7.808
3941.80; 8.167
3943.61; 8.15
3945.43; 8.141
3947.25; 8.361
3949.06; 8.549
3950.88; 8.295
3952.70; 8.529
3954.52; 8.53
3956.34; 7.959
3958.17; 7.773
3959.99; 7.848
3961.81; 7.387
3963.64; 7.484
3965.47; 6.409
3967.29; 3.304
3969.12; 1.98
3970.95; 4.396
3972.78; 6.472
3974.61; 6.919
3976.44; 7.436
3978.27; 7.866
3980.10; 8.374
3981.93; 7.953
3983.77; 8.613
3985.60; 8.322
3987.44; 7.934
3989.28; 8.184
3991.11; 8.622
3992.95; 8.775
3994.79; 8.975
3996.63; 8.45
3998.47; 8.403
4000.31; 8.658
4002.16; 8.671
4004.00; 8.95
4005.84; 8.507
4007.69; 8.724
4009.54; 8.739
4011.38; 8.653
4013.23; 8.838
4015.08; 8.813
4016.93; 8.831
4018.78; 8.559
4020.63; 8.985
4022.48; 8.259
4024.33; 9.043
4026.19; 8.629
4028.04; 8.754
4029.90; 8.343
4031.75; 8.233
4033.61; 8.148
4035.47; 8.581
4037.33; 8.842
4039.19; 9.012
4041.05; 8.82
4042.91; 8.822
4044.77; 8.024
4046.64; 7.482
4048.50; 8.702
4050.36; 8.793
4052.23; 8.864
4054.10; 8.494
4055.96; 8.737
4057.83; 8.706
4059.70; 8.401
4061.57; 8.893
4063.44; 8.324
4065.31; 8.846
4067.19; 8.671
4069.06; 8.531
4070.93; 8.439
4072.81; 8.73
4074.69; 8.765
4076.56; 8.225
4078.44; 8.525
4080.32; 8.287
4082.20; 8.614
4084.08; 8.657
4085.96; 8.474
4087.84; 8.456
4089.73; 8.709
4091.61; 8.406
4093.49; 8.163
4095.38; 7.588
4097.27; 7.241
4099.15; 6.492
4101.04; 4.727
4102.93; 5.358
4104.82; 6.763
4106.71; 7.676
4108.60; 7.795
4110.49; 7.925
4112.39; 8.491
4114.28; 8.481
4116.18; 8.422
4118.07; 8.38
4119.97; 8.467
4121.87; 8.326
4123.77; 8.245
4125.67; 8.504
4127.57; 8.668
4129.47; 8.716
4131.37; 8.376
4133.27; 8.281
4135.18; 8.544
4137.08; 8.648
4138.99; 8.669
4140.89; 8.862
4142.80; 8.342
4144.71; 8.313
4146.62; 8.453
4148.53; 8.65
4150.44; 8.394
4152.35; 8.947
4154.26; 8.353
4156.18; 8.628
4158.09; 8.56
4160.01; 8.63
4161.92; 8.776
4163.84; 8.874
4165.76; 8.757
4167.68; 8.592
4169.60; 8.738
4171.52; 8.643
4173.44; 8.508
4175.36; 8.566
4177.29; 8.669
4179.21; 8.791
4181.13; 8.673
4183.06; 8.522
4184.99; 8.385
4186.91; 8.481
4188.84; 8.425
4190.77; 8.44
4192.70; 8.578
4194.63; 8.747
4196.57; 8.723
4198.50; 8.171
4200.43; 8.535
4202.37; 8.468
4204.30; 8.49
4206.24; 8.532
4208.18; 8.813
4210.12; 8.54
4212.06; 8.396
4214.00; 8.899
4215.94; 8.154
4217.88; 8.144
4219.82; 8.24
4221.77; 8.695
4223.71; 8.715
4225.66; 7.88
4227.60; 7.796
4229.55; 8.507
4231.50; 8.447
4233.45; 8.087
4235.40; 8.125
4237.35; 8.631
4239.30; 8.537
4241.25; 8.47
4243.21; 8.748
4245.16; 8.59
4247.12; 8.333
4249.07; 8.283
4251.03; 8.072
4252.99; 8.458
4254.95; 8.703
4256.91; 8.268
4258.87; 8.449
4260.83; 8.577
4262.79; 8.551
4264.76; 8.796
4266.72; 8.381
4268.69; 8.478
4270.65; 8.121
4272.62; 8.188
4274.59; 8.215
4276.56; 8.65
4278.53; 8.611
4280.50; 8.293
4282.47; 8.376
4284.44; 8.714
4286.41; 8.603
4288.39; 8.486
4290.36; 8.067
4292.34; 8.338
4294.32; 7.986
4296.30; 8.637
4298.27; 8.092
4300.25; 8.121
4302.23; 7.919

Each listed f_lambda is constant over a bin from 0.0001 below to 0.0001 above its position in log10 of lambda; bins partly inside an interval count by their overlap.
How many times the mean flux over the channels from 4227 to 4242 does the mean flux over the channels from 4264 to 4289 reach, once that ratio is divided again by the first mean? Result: 0.122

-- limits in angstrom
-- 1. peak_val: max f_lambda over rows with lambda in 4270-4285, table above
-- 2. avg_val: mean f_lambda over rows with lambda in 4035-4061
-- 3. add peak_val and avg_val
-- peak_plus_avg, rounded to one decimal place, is 17.3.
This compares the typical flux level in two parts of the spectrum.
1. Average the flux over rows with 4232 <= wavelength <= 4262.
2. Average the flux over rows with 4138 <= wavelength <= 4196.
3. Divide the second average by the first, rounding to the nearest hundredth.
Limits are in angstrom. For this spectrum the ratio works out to 1.02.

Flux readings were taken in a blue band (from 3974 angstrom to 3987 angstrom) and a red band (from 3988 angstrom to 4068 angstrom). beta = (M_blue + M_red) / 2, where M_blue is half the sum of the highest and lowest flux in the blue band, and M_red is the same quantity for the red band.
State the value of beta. 8.01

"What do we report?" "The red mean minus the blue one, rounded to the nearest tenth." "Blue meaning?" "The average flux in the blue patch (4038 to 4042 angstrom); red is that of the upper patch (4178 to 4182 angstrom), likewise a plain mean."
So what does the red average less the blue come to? -0.2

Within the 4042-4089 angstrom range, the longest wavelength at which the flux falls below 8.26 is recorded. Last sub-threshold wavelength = 4076.56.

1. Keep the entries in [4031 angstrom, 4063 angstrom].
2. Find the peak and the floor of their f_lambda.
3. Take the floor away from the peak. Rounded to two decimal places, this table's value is 1.53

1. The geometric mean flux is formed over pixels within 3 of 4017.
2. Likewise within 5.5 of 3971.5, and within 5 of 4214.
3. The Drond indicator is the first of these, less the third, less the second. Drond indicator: -4.3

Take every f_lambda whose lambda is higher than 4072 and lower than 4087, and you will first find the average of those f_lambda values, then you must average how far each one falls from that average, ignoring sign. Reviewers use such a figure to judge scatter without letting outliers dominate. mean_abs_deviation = 0.16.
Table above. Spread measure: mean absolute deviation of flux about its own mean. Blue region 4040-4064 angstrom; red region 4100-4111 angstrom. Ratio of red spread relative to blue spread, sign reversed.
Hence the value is -3.62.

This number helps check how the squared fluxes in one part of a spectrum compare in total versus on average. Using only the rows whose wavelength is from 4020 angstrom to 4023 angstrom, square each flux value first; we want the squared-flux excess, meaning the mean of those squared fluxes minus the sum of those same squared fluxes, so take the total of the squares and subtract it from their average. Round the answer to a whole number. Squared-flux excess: -74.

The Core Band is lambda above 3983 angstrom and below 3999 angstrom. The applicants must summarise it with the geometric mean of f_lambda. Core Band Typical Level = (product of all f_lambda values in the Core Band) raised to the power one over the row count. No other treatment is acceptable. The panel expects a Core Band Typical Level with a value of 8.47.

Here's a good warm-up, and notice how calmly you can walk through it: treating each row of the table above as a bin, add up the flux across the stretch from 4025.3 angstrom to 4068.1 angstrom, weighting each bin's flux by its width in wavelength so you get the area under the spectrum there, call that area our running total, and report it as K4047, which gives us 367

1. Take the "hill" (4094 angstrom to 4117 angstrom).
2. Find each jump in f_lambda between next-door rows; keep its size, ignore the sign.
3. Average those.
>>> 0.61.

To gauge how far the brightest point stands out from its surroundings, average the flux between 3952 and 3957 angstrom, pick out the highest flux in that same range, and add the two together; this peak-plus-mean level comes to 16.9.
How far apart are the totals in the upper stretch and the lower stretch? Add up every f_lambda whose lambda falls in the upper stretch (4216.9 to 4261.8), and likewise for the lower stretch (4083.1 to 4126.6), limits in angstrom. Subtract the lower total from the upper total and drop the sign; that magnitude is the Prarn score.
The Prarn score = 13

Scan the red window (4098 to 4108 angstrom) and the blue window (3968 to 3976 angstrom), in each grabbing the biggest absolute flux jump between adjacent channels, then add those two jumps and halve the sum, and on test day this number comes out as 2.09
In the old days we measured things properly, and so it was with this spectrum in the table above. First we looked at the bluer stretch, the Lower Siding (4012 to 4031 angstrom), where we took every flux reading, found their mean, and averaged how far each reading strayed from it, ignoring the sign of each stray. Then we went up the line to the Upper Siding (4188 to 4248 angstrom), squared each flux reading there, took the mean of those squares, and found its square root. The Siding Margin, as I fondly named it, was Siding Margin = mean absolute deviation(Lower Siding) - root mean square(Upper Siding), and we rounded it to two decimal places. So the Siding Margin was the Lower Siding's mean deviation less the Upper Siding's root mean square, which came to -8.24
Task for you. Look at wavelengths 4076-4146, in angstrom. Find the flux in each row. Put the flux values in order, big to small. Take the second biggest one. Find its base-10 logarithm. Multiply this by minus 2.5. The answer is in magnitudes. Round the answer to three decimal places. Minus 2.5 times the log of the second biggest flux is -2.351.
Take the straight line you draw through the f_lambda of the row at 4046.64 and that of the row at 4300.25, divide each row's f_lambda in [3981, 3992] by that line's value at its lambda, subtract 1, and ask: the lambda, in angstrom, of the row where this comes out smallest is 3987.44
